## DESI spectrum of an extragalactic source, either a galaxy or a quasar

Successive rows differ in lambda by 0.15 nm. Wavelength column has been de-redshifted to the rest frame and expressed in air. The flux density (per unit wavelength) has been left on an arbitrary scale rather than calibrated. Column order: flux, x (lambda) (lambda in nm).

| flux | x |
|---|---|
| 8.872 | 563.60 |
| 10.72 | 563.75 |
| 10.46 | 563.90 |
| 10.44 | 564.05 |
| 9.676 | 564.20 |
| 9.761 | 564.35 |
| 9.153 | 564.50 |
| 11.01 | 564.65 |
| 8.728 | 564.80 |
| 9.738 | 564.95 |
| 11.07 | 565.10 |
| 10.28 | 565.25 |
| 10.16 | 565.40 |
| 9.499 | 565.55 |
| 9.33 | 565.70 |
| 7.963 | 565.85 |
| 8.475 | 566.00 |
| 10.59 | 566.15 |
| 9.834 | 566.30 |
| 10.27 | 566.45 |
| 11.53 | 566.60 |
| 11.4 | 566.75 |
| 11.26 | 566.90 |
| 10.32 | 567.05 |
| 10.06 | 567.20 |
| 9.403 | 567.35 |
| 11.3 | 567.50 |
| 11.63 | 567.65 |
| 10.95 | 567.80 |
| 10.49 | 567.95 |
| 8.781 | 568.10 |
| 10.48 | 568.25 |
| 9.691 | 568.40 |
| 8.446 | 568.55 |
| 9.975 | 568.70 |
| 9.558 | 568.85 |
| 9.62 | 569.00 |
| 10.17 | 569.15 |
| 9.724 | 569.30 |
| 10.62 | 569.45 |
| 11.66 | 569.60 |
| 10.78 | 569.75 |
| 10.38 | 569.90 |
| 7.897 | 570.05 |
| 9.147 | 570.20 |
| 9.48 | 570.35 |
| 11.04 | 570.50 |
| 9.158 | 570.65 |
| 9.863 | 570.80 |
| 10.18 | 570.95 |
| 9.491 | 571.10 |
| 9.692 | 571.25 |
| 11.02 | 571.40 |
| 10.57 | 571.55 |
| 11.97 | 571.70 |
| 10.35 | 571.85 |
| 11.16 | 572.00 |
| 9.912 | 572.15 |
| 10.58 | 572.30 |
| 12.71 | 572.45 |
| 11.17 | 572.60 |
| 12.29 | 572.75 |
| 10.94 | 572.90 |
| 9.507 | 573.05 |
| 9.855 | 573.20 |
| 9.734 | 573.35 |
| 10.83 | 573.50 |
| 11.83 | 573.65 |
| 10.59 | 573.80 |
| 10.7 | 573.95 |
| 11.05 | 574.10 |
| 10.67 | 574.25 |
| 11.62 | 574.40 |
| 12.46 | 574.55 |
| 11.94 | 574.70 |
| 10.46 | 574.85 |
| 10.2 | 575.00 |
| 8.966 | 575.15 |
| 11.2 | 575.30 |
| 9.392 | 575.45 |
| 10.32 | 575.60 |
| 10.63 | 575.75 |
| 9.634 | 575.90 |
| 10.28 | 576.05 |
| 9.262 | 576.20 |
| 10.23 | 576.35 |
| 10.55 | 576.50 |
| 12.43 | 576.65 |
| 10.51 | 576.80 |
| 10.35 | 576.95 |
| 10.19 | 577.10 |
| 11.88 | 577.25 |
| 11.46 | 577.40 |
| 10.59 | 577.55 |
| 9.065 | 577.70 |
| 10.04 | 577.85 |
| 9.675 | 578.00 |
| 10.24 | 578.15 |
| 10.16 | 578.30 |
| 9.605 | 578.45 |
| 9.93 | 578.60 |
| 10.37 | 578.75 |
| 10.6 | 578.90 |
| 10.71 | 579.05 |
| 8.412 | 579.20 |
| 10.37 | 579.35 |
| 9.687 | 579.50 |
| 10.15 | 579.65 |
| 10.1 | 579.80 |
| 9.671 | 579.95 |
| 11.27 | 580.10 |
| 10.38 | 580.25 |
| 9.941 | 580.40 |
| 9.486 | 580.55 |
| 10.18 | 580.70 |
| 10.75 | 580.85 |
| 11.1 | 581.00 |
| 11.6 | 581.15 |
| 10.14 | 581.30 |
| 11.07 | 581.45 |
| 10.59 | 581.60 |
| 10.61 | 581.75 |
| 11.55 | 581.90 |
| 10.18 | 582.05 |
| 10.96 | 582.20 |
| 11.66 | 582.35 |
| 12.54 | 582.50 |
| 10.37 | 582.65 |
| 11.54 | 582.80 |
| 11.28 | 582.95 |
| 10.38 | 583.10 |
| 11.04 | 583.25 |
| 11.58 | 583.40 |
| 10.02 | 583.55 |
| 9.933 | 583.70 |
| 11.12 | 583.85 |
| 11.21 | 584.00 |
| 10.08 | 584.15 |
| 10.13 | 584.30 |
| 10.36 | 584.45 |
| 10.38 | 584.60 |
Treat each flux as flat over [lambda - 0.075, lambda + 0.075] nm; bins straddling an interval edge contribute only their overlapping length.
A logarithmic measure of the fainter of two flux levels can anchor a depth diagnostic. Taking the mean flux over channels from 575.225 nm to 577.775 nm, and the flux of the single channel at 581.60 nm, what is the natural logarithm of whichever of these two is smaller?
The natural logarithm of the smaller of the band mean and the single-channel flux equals 2.35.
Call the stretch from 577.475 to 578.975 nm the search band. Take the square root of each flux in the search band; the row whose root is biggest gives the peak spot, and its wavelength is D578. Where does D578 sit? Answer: 578.90 nm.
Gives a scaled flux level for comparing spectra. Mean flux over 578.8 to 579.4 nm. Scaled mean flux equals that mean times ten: 100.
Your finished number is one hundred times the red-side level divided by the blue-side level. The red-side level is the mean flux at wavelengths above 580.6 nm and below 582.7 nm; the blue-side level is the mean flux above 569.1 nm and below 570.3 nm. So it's 109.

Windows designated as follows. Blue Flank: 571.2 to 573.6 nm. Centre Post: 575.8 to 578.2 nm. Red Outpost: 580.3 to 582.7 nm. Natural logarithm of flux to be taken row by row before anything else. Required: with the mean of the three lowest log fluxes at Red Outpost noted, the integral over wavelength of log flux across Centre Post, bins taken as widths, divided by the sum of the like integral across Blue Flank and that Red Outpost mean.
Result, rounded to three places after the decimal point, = 0.703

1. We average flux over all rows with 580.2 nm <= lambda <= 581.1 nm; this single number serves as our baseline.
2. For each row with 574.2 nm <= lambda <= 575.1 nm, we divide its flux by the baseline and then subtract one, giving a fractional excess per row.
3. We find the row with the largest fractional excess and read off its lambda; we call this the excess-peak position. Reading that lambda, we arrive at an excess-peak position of 574.55 nm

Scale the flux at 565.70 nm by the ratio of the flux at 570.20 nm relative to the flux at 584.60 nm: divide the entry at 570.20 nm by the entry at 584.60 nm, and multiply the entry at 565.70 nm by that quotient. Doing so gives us 8.2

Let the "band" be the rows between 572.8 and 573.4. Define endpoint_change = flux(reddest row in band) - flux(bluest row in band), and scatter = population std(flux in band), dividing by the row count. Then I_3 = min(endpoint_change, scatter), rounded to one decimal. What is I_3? -1.2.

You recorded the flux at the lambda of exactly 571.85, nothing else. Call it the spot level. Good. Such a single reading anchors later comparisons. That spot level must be 10.35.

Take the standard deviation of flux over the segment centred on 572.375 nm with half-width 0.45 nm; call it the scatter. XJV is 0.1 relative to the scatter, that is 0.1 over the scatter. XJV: 0.10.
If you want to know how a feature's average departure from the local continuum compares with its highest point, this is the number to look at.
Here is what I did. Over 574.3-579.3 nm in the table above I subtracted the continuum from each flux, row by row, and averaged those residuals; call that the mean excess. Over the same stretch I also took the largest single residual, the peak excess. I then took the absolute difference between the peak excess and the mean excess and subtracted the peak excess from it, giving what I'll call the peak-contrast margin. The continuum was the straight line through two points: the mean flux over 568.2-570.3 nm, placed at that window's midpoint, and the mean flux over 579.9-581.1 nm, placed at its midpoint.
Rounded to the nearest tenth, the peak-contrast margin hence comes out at -0.2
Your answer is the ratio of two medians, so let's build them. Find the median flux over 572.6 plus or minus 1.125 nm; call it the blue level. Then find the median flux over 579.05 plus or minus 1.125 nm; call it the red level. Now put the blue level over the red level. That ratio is 1.07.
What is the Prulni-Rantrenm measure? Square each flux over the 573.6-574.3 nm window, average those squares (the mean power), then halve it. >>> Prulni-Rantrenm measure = 60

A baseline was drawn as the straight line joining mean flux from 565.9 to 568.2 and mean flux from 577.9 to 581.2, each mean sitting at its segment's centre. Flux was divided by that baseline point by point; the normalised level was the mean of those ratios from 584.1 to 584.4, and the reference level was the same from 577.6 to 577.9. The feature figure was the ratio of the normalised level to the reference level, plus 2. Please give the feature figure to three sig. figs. 3.07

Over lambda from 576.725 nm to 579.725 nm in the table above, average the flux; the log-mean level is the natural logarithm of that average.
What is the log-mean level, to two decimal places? 2.32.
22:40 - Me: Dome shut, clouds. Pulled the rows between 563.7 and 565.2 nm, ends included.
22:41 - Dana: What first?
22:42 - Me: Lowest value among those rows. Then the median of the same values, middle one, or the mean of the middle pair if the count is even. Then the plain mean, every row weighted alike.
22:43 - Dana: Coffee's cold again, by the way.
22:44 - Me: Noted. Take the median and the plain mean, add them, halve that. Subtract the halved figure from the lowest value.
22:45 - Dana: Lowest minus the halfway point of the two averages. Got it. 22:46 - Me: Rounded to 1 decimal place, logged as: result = -1.4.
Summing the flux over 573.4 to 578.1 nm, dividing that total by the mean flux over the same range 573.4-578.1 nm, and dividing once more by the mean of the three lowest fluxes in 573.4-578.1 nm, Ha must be 3.4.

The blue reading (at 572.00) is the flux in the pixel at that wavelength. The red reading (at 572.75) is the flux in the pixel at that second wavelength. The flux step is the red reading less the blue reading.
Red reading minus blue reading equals 1.1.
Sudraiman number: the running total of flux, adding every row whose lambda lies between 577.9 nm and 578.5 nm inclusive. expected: 40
